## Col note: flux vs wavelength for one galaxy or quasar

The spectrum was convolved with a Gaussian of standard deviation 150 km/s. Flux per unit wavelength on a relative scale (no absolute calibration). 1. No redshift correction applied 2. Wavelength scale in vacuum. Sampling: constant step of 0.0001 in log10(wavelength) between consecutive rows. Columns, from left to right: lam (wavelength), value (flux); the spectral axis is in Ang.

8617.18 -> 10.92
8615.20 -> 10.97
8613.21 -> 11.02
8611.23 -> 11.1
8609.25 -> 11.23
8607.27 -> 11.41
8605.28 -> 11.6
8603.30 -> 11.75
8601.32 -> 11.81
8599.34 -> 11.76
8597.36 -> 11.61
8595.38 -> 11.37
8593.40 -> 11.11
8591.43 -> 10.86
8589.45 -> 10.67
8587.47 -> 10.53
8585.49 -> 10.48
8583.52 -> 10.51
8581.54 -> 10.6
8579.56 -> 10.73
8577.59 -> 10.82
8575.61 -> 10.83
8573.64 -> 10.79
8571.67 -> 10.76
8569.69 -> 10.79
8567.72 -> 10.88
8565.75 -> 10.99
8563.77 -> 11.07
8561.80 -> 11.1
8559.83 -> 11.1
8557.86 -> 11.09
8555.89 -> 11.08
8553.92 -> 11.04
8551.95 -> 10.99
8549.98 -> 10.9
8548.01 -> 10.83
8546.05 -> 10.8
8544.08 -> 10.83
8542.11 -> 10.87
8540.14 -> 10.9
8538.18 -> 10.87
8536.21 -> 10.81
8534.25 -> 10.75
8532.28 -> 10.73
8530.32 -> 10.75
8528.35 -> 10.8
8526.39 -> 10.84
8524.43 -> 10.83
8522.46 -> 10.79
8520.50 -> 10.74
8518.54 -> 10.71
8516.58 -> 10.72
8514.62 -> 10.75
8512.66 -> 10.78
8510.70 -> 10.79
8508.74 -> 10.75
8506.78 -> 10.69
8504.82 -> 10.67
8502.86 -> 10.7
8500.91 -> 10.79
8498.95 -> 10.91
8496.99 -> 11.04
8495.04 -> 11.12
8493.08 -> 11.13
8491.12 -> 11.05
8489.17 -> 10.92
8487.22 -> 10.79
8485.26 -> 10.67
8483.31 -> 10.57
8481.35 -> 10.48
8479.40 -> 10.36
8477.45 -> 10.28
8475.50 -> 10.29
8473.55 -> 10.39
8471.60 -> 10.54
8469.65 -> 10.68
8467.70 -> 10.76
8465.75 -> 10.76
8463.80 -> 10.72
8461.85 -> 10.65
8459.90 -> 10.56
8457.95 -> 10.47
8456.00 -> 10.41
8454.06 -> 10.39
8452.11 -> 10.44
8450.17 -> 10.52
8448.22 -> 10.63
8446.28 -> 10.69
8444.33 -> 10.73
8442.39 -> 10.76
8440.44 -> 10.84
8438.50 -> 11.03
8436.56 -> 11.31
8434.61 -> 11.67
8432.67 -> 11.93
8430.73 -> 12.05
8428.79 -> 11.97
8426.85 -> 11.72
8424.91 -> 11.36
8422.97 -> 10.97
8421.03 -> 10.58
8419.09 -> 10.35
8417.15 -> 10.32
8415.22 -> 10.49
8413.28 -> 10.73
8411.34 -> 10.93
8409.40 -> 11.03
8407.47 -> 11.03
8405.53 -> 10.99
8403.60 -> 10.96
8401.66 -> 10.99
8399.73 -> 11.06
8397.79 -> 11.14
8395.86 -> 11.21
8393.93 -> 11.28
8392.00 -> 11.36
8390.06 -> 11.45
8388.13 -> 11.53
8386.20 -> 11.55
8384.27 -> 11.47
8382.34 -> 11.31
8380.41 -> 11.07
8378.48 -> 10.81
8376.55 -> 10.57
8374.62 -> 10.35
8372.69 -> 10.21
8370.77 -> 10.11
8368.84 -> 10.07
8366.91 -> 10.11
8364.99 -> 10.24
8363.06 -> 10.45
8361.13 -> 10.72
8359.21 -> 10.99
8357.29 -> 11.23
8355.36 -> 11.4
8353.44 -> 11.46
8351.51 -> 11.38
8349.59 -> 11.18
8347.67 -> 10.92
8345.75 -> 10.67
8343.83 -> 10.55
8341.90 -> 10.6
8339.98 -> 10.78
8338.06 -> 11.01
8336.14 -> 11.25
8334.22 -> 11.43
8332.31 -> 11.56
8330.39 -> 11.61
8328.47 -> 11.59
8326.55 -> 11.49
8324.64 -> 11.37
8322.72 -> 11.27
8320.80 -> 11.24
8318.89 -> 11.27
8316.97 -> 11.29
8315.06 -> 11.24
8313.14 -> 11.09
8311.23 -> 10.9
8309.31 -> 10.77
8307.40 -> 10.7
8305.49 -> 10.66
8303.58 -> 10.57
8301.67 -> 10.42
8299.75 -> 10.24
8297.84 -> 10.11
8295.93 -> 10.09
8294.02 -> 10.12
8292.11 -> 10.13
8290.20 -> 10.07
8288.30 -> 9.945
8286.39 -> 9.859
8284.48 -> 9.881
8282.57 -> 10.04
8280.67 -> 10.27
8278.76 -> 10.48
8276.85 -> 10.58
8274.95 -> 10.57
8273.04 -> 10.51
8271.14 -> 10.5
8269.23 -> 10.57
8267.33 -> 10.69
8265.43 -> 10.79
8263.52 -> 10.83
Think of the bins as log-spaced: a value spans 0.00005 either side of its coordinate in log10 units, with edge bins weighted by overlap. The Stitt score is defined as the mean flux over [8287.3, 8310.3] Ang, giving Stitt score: 10.3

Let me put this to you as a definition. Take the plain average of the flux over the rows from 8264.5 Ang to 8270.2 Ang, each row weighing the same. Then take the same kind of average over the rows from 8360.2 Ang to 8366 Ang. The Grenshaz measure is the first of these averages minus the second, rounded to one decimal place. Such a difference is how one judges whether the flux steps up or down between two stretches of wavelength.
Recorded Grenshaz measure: 0.2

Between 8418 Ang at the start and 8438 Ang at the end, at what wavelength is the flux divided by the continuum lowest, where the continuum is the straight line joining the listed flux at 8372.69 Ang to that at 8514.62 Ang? 8419.09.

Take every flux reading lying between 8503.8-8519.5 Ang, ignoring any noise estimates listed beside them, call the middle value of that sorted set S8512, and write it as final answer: 10.7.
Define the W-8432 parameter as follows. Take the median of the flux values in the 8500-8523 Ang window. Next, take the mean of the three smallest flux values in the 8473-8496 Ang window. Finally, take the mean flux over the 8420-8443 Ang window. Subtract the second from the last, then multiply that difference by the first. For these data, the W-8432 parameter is 11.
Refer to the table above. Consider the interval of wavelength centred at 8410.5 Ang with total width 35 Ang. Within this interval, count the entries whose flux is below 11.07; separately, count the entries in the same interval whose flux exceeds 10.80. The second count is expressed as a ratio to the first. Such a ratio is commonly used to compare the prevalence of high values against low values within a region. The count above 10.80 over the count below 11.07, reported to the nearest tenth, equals 1.0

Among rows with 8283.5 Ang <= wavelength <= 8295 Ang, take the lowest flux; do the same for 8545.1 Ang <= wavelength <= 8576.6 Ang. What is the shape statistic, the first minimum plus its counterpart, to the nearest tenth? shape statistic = 20.6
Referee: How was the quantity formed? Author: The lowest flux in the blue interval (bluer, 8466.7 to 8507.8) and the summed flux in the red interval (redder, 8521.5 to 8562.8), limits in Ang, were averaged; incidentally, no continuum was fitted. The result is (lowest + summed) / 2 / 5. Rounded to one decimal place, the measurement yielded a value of 23.9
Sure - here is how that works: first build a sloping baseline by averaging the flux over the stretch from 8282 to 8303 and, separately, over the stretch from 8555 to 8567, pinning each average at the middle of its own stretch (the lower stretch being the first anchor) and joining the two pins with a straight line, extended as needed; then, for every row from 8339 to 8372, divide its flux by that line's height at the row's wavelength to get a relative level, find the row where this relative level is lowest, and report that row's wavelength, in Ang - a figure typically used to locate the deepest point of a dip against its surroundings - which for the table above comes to 8368.84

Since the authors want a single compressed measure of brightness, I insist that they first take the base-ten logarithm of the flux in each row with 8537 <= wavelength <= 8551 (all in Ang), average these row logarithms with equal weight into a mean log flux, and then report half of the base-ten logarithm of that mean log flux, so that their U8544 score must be 0.0076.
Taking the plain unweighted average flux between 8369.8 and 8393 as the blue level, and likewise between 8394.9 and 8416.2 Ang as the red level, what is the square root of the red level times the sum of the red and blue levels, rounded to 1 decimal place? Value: 15.5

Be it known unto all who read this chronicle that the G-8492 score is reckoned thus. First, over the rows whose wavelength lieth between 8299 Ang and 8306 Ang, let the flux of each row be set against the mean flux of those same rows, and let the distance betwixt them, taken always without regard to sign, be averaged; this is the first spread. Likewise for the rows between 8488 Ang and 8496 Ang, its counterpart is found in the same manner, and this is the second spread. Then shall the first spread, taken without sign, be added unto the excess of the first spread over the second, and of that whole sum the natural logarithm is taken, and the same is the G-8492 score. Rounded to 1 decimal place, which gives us -1.5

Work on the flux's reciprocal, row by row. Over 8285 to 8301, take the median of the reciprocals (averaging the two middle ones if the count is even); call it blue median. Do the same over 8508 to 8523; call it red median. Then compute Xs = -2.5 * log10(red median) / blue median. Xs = 26.0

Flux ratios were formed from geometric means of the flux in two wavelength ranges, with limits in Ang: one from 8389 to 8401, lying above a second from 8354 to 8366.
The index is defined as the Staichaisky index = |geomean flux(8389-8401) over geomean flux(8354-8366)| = 1.04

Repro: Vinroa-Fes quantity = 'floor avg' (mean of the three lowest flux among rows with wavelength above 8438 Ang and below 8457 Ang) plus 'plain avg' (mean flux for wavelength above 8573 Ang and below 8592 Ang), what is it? 21.1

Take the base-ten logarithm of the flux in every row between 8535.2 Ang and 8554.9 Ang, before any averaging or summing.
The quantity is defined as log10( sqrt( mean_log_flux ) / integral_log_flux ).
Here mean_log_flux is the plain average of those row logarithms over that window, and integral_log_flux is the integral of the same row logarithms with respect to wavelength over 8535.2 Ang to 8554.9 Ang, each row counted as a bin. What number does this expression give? -1.302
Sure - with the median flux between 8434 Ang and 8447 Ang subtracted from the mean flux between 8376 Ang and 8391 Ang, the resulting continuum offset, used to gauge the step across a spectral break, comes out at 0.4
